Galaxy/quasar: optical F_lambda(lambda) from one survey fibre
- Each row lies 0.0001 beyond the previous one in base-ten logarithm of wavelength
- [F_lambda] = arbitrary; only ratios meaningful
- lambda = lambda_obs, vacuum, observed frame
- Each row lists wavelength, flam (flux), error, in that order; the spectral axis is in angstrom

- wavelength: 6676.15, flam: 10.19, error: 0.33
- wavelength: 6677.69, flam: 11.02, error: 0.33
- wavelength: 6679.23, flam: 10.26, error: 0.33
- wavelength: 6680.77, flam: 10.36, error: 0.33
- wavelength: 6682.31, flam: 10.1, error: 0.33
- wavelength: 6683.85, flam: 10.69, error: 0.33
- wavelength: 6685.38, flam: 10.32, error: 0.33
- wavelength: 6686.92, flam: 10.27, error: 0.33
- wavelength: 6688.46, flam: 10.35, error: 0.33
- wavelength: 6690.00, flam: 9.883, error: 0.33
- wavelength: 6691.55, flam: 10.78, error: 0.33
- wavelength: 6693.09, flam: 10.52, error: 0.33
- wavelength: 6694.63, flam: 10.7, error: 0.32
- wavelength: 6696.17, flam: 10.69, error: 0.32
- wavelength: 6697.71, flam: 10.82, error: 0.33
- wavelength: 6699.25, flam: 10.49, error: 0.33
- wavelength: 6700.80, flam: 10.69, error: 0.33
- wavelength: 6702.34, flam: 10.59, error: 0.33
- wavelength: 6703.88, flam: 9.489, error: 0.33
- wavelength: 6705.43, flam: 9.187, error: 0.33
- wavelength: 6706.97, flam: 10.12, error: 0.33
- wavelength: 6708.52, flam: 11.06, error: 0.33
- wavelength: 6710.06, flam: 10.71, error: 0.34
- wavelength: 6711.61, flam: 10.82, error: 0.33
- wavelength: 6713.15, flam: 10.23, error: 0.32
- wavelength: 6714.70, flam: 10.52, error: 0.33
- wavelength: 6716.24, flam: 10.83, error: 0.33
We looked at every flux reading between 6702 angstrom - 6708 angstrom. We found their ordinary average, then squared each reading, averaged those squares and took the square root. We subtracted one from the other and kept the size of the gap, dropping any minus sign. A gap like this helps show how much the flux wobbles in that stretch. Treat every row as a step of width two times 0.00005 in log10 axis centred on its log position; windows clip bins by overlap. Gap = 0.02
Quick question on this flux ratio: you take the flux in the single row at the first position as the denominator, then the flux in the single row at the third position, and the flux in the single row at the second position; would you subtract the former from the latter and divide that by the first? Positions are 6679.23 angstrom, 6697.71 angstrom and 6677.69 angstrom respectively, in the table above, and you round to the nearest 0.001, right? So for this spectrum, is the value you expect 0.019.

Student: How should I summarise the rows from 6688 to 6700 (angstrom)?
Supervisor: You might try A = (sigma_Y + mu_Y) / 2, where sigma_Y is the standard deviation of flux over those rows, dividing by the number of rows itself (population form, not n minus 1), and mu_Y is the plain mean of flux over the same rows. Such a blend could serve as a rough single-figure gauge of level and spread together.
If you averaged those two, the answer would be 5.41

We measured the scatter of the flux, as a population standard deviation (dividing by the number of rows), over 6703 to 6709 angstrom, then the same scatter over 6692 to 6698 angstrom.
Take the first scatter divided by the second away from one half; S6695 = -6.2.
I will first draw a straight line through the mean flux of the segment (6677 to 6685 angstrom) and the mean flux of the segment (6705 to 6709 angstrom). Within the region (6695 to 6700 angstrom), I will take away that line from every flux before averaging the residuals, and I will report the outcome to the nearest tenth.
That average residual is 0.4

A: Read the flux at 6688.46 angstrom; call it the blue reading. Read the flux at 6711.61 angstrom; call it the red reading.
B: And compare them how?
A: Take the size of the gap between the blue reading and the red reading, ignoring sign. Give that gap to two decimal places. 0.47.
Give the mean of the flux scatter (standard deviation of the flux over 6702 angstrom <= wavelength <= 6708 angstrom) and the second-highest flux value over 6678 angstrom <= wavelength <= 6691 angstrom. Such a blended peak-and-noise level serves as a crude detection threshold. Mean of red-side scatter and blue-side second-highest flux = 5.5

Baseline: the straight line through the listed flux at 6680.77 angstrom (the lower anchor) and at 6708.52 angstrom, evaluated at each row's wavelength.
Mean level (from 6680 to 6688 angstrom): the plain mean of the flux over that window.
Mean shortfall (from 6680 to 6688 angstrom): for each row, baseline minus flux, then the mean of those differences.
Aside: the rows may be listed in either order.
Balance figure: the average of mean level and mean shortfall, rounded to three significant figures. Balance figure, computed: 5.22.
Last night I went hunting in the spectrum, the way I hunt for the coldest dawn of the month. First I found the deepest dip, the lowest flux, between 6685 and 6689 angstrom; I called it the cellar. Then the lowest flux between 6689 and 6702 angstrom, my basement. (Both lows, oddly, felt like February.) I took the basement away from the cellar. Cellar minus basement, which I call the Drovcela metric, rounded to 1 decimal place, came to 0.4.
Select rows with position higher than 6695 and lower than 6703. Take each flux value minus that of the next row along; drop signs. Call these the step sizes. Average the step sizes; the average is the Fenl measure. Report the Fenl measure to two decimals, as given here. 0.19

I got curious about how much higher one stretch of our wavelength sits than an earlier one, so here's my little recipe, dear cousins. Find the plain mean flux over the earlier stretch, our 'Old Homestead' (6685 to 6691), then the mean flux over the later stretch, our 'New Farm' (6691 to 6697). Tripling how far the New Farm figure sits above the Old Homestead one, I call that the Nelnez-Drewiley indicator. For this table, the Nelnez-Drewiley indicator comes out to 1.4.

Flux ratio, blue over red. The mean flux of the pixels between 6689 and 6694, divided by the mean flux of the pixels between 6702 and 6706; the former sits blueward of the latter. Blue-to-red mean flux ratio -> 1.07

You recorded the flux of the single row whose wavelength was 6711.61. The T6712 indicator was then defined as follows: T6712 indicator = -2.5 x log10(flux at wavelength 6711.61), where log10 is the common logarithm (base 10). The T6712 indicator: -2.59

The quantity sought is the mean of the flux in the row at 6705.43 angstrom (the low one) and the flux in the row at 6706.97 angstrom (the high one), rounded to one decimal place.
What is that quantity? 9.7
